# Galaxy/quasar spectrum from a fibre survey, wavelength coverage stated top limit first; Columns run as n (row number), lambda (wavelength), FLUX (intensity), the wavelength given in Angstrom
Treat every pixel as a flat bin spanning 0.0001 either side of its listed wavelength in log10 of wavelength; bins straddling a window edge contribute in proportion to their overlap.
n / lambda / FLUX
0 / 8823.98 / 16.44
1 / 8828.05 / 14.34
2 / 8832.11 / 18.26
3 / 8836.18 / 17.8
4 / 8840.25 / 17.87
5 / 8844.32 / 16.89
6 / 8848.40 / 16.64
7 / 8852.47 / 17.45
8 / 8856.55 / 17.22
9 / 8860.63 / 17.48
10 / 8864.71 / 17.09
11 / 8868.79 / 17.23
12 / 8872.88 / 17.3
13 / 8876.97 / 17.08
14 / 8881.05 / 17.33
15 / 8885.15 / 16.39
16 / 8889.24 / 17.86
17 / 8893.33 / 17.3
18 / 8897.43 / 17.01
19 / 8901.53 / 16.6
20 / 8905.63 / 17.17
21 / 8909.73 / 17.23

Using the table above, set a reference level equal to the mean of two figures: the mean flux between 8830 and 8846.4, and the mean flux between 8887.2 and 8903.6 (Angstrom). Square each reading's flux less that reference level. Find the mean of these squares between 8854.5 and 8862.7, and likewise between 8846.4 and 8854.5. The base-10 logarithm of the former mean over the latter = -1.1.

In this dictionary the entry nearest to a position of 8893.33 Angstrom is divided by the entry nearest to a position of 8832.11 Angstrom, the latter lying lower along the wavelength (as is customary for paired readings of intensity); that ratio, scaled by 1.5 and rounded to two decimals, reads 1.42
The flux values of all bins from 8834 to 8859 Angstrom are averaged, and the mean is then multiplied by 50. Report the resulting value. 866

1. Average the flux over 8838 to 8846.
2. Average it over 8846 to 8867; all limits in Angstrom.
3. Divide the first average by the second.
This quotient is 1.01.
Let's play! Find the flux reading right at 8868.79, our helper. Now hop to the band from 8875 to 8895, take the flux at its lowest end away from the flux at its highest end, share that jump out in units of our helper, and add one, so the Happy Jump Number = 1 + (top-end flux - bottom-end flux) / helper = 1.013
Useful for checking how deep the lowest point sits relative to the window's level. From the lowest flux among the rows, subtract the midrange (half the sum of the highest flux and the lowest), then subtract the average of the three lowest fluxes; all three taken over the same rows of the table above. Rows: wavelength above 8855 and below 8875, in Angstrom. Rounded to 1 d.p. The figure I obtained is -17.4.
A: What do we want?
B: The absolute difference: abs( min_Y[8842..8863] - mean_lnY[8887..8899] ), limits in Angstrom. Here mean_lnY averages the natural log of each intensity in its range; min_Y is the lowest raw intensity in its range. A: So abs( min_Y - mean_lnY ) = 13.8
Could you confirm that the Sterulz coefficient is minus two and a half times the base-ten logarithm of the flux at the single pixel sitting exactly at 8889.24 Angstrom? -3.13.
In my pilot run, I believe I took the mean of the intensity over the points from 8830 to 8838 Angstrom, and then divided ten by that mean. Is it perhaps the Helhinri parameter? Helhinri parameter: 0.555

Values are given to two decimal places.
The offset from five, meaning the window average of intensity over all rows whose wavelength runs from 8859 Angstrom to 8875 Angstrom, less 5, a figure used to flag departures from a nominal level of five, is 12.27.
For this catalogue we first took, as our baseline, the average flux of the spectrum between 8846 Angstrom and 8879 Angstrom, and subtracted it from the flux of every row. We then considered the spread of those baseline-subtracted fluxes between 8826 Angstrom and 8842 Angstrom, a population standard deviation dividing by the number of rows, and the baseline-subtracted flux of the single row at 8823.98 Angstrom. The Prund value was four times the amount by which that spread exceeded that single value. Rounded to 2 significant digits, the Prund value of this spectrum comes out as 9.3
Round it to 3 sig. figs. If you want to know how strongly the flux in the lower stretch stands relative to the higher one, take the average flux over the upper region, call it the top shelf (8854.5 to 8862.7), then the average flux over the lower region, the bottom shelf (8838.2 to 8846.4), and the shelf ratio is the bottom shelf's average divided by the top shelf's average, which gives 1.00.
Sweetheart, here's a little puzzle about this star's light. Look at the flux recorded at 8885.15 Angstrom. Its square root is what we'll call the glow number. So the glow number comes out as 4.048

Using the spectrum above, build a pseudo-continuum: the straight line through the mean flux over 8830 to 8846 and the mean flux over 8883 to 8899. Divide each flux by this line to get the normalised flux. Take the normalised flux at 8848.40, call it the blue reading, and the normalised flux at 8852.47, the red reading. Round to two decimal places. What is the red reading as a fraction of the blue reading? 1.05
